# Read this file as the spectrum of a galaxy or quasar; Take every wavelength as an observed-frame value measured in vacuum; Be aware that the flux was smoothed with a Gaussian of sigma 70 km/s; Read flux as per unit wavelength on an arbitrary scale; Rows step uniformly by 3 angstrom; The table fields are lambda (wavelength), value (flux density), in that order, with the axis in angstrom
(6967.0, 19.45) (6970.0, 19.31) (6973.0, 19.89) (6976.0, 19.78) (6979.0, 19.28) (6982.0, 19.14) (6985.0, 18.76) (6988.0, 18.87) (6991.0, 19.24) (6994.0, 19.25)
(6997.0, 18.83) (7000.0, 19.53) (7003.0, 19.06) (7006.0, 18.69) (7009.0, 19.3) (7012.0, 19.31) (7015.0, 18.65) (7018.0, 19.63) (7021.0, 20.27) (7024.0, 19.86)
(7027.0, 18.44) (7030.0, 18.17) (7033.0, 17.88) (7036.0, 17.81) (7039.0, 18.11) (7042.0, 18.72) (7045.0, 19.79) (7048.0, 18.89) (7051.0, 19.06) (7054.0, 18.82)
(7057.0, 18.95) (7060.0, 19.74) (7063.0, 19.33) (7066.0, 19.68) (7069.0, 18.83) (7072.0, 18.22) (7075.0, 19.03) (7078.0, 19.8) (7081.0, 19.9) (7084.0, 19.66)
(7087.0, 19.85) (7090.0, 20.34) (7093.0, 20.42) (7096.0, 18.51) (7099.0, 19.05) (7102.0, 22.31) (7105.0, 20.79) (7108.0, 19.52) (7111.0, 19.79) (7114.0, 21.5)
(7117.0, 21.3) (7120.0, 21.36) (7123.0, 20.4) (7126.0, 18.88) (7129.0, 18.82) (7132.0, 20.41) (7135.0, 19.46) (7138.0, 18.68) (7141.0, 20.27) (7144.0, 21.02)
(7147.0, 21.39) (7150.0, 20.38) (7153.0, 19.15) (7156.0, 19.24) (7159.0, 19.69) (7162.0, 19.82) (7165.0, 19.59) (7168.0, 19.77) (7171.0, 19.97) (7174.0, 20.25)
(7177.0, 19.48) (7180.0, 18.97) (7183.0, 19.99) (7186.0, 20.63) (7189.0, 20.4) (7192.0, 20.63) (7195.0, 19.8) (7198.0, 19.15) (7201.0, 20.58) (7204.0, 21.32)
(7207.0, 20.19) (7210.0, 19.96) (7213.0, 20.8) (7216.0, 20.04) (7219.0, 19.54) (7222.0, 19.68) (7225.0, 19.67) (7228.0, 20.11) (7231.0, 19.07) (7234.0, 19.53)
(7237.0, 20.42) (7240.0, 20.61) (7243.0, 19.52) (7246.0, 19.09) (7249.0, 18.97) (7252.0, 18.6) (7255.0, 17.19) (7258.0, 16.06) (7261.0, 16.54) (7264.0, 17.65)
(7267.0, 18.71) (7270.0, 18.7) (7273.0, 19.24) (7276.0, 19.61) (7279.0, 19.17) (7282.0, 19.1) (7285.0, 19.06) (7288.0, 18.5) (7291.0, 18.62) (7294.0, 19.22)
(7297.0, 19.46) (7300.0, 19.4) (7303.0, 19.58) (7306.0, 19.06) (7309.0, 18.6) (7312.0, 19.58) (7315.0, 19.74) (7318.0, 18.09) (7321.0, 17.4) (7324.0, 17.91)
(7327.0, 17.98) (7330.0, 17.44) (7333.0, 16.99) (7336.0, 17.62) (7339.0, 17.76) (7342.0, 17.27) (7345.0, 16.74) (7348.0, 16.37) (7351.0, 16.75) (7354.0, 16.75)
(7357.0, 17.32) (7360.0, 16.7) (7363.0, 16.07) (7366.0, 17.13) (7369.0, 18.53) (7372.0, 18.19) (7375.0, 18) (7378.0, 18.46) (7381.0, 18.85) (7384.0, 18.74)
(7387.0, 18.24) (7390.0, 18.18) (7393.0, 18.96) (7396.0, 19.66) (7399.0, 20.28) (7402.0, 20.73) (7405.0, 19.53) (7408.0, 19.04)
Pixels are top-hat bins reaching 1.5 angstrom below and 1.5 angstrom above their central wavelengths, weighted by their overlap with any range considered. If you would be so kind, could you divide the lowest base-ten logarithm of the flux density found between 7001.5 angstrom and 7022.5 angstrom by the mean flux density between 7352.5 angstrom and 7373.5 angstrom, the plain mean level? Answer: 0.074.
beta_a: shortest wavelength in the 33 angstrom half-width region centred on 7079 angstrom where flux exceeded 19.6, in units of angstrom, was 7060.0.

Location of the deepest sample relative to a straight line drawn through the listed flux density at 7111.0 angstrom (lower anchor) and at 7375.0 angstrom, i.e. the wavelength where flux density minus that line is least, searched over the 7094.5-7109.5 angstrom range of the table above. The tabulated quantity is 7096.0 angstrom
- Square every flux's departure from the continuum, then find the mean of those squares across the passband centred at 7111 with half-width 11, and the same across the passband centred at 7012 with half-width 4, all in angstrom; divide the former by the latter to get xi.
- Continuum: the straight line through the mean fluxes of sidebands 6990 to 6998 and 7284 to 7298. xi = 46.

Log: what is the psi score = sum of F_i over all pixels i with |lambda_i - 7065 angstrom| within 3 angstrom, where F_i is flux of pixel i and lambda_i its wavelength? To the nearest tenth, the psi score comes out 39.0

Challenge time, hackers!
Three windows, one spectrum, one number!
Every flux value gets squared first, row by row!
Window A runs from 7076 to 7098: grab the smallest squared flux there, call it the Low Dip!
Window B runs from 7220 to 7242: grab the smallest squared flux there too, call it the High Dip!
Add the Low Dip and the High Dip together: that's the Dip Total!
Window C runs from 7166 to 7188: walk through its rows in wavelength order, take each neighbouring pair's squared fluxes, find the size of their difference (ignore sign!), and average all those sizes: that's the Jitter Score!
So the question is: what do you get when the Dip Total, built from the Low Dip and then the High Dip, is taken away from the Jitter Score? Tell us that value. -684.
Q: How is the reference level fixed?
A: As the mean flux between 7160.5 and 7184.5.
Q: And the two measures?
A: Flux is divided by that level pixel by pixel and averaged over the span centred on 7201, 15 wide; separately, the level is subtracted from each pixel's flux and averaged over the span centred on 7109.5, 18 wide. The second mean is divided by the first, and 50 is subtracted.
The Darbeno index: -48.9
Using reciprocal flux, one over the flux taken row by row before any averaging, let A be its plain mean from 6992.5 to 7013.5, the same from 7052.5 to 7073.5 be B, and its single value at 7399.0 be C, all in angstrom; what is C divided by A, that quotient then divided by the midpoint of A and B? 18.0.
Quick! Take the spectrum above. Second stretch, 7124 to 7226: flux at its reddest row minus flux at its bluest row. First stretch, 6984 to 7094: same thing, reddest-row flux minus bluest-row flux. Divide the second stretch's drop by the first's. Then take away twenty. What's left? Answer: -19.52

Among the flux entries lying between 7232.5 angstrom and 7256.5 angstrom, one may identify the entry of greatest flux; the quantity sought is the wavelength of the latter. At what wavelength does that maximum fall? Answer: 7240.0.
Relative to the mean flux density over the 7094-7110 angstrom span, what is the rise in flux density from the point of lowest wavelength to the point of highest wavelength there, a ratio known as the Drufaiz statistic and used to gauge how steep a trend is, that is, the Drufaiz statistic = 0.05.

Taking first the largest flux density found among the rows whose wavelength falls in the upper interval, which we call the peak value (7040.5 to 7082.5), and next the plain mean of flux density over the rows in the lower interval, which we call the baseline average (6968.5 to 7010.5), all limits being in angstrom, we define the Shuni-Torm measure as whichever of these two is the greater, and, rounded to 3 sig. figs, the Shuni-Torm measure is 19.9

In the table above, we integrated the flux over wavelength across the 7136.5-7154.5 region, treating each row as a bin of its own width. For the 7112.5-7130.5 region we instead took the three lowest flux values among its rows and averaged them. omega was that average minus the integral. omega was -343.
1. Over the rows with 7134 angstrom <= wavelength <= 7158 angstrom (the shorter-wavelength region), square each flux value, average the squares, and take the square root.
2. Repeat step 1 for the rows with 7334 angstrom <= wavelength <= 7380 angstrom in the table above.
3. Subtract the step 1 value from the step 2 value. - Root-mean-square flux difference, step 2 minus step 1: -2.6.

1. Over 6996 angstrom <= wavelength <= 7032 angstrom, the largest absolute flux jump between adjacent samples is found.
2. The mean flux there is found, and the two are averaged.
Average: 10.28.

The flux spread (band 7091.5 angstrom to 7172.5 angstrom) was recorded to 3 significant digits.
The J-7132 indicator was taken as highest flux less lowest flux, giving 3.80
